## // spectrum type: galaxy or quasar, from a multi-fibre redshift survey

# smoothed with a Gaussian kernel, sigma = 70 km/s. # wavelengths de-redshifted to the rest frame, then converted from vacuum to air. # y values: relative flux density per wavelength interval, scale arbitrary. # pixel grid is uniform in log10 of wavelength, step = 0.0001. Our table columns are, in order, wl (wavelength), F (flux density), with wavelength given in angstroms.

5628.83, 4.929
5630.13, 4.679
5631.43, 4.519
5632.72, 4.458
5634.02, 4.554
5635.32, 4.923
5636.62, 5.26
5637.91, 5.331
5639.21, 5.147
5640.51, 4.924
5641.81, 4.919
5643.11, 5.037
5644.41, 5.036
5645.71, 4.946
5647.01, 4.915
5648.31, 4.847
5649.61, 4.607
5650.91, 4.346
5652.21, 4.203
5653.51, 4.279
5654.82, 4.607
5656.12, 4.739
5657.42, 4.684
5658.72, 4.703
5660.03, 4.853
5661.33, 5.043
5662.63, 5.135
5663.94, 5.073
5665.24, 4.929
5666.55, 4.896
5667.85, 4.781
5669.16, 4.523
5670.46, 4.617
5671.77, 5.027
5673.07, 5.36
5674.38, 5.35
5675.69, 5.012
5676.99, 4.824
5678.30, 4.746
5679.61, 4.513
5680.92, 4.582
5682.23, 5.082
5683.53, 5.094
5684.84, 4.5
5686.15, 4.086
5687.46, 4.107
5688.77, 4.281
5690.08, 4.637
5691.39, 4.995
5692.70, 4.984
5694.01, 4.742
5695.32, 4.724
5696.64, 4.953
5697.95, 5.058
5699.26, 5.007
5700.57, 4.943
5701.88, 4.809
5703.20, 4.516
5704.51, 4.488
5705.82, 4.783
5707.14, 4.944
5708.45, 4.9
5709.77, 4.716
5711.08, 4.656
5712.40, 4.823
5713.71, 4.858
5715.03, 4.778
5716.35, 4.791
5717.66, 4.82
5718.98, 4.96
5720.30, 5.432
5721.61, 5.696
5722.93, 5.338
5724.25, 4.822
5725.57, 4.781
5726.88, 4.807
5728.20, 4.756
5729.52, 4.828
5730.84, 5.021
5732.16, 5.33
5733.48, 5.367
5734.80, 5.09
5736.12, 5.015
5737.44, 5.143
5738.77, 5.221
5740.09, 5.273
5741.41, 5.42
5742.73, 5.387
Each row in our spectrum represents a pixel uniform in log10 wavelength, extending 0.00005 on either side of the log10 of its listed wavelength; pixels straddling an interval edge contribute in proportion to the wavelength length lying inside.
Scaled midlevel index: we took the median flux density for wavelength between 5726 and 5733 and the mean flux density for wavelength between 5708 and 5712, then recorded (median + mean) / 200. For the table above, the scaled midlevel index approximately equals 0.0479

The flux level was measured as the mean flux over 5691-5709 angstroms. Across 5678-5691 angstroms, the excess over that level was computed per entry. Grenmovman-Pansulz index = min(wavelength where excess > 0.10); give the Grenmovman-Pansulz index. 5682.23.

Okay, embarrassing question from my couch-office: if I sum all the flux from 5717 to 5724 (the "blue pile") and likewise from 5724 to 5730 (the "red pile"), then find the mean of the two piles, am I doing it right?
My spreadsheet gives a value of 25.1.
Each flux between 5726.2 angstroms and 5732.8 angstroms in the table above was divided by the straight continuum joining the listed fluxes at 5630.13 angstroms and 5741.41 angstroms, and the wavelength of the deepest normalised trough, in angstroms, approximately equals 5728.20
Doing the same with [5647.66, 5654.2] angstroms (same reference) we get 5652.21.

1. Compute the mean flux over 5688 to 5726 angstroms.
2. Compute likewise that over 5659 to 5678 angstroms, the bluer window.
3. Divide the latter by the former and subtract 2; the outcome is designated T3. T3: -0.98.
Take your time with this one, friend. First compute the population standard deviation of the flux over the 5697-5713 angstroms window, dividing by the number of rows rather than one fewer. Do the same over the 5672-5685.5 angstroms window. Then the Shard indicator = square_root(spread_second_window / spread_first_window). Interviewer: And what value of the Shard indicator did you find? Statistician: 1.3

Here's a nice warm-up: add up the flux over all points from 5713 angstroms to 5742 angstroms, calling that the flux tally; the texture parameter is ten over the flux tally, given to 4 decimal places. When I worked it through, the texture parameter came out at 0.0896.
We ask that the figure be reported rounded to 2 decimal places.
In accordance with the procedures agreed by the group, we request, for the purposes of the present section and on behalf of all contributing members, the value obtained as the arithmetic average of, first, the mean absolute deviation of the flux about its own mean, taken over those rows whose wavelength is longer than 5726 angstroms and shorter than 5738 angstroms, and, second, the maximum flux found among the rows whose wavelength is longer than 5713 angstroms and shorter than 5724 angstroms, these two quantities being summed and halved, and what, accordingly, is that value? 2.93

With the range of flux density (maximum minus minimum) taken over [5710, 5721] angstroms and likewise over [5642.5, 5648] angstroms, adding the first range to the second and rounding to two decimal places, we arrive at 0.90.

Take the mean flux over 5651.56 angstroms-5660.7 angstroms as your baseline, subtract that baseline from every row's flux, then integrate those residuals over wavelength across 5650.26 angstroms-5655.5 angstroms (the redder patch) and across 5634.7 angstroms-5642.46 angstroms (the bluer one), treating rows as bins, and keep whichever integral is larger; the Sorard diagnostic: 3.9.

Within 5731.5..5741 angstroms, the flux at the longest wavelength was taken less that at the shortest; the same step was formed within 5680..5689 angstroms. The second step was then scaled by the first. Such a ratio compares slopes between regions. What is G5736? 5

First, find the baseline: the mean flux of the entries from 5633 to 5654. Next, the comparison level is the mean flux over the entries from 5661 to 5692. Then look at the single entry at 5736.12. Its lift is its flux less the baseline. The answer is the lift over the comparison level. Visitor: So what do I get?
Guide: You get 0.039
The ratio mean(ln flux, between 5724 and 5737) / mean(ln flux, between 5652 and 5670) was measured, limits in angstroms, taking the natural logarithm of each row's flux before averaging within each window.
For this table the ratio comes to 1.03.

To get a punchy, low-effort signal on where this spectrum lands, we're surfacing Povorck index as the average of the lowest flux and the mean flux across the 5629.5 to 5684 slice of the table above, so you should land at 4.52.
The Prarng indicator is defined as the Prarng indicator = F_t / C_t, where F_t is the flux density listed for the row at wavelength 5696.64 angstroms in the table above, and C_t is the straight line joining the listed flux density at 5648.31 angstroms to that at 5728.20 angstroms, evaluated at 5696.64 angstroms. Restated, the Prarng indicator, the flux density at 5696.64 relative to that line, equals 1.03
